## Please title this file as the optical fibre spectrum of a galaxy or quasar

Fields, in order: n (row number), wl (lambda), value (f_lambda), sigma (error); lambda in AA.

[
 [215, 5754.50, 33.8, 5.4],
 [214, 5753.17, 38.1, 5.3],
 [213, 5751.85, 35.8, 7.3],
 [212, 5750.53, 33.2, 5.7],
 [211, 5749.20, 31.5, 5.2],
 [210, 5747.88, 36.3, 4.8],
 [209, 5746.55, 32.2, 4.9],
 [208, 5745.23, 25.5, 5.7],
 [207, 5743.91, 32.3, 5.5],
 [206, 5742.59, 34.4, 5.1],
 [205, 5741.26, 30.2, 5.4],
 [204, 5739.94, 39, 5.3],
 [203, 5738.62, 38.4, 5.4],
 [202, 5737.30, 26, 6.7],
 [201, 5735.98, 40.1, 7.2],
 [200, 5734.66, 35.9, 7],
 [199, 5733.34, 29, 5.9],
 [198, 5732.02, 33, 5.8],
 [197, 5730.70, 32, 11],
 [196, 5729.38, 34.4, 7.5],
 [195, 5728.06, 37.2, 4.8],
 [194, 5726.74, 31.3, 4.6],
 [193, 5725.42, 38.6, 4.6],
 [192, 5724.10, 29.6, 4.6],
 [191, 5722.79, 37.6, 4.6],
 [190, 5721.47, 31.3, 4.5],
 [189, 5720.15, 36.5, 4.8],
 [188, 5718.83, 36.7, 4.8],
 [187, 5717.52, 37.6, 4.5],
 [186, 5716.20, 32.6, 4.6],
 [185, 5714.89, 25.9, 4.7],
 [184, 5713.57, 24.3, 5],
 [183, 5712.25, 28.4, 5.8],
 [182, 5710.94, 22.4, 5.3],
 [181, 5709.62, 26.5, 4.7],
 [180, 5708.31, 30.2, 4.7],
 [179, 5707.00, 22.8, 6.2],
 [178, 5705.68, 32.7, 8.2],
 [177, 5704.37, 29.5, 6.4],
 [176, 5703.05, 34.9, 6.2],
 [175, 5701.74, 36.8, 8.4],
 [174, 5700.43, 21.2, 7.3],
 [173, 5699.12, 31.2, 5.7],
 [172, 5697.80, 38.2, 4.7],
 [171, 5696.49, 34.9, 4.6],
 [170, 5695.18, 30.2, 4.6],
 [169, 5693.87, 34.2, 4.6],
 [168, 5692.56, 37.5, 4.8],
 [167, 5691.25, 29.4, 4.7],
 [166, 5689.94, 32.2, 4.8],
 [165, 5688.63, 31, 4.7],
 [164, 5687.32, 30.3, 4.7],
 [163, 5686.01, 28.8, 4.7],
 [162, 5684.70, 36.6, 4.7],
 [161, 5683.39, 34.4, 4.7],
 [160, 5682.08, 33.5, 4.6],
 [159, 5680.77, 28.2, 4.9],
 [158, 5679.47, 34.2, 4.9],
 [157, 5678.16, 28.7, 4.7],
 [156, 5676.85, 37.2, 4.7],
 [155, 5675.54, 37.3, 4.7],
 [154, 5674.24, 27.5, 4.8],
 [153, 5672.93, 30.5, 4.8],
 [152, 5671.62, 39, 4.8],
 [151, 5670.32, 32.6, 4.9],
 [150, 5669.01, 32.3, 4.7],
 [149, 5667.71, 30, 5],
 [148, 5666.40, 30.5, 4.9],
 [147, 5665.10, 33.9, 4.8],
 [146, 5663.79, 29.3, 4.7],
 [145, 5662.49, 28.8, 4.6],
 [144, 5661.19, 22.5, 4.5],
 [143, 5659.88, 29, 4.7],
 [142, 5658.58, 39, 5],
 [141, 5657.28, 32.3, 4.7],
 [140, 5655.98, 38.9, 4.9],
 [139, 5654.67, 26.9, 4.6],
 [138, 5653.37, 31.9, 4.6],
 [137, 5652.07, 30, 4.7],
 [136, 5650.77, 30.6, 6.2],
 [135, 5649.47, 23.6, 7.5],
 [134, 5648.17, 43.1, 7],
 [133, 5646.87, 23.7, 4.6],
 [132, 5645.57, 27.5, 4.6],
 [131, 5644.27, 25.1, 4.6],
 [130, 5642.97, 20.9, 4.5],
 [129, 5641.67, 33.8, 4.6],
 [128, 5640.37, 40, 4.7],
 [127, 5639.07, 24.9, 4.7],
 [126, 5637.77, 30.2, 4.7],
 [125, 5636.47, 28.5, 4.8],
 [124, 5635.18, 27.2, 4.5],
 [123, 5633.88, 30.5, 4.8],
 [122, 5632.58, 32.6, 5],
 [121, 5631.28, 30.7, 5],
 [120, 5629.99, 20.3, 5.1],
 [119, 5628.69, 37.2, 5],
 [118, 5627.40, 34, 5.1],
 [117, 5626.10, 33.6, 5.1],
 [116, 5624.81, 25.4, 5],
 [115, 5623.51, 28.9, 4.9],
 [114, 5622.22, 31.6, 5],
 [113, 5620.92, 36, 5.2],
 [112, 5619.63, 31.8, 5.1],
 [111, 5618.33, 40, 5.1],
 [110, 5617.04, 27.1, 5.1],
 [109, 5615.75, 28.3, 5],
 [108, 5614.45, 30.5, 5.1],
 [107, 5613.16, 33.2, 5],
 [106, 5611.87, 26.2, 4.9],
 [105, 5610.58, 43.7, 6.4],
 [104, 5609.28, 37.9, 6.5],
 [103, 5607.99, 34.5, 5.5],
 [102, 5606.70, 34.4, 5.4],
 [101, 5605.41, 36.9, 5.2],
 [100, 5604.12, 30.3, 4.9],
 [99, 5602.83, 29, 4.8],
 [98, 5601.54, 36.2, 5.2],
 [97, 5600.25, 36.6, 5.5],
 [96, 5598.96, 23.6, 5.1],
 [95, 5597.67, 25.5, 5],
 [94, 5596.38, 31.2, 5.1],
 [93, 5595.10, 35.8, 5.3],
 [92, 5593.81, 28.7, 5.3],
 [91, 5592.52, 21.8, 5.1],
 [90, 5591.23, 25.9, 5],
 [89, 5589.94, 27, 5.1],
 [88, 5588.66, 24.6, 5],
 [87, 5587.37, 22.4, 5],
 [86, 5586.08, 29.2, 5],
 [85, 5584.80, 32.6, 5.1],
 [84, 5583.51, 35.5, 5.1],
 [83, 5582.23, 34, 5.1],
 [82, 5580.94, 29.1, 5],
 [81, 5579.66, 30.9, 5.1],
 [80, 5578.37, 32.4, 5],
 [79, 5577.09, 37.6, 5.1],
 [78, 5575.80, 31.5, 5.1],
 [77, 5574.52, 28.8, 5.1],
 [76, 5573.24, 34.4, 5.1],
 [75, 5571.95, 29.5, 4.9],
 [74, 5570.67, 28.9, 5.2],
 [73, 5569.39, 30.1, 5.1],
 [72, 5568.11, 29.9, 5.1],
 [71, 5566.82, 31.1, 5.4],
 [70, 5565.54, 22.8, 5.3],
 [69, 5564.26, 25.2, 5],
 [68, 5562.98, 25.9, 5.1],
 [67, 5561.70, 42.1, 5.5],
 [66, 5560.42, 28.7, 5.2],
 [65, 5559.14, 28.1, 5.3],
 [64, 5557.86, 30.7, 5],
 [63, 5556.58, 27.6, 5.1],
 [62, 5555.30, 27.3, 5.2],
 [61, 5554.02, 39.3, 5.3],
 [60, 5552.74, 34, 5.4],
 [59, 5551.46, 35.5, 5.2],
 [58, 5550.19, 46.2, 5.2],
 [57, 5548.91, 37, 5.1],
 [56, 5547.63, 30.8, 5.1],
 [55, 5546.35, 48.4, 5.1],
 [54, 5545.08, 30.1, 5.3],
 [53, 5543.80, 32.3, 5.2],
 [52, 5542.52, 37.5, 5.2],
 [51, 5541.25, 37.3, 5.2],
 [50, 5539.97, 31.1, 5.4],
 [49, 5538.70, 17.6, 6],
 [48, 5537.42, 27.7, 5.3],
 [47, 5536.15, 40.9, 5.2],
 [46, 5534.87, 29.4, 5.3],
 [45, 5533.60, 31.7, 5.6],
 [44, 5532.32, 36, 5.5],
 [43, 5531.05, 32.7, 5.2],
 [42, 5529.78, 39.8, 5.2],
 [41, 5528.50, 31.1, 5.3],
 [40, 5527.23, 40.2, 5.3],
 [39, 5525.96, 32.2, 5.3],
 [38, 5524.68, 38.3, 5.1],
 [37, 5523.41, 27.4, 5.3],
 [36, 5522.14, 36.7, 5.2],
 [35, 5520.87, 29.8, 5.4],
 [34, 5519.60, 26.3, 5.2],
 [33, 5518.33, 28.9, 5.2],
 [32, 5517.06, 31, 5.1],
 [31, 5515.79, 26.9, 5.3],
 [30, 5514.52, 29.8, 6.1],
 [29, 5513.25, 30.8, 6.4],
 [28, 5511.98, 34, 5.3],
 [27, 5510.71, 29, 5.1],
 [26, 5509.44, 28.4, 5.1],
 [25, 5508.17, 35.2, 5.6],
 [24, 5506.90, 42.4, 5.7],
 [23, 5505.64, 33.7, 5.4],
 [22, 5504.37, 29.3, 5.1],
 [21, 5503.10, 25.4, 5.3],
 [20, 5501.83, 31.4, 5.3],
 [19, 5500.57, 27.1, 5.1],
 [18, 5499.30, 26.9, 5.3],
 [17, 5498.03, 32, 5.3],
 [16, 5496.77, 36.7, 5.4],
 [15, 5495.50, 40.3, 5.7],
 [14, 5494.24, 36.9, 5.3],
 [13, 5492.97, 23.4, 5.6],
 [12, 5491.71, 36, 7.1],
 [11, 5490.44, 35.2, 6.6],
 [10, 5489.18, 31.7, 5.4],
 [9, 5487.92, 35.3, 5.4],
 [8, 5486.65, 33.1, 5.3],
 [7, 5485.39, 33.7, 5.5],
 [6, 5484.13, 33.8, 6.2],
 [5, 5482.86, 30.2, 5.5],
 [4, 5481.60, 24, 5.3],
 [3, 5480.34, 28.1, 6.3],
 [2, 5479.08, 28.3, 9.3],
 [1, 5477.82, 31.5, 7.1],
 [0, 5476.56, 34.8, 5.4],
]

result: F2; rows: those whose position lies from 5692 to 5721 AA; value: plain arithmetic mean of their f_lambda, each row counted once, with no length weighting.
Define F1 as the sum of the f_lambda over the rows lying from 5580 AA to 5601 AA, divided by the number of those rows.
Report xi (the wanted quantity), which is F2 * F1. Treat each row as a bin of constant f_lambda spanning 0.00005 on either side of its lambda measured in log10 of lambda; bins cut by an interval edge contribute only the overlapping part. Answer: 902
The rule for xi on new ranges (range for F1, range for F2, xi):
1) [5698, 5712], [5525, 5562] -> 977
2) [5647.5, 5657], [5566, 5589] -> 987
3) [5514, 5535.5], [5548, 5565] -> 1061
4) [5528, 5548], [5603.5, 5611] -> 1212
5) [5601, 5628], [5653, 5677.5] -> 1053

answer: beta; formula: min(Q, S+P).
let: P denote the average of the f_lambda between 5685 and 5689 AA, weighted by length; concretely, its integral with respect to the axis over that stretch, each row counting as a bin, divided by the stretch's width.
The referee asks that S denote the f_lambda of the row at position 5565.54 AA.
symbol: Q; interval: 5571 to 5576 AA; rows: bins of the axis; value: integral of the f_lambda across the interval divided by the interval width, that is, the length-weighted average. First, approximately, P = 31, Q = 30.9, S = 22.8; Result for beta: 30.9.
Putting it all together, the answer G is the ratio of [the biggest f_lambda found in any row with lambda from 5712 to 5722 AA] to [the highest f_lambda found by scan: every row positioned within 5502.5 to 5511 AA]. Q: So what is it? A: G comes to 0.89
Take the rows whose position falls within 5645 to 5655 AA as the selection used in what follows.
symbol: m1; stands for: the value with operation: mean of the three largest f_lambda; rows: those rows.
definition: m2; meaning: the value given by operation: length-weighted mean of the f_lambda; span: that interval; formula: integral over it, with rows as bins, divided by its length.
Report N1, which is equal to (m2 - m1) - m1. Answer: -40.6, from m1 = 35.2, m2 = 29.8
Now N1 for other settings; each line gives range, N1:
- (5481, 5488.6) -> -36.8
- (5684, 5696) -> -39.9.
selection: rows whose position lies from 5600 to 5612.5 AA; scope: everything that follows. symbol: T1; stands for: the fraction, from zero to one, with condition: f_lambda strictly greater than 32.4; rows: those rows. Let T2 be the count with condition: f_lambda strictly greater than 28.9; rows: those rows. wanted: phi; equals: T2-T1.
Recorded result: 8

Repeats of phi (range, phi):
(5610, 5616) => 3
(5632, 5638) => 3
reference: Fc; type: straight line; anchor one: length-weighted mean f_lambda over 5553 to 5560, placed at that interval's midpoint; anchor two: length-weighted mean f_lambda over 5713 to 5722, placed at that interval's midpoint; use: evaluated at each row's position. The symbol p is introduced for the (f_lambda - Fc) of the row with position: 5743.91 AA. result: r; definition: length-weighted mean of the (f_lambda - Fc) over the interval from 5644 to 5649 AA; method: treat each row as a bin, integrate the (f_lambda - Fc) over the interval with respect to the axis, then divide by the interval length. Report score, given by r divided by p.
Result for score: 9.7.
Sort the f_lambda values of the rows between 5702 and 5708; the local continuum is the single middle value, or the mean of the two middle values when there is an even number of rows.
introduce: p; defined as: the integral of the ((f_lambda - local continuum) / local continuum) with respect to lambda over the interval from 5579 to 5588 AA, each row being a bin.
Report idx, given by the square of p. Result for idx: 0.0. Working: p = -0.2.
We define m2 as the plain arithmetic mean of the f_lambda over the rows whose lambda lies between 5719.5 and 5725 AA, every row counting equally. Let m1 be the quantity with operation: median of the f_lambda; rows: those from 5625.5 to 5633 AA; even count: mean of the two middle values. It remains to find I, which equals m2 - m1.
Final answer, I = 1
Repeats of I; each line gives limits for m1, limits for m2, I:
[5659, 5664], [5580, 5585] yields 4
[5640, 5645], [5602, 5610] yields 4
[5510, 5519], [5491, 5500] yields 3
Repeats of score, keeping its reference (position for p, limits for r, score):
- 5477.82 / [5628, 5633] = -0.8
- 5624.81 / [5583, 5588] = 0.2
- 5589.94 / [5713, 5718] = 0.6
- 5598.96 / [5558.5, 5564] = 0.0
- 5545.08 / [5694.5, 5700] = -2.2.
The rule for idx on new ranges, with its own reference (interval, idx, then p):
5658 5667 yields 0.0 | -0.2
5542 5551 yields 3.4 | 1.8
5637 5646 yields 0.4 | -0.6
